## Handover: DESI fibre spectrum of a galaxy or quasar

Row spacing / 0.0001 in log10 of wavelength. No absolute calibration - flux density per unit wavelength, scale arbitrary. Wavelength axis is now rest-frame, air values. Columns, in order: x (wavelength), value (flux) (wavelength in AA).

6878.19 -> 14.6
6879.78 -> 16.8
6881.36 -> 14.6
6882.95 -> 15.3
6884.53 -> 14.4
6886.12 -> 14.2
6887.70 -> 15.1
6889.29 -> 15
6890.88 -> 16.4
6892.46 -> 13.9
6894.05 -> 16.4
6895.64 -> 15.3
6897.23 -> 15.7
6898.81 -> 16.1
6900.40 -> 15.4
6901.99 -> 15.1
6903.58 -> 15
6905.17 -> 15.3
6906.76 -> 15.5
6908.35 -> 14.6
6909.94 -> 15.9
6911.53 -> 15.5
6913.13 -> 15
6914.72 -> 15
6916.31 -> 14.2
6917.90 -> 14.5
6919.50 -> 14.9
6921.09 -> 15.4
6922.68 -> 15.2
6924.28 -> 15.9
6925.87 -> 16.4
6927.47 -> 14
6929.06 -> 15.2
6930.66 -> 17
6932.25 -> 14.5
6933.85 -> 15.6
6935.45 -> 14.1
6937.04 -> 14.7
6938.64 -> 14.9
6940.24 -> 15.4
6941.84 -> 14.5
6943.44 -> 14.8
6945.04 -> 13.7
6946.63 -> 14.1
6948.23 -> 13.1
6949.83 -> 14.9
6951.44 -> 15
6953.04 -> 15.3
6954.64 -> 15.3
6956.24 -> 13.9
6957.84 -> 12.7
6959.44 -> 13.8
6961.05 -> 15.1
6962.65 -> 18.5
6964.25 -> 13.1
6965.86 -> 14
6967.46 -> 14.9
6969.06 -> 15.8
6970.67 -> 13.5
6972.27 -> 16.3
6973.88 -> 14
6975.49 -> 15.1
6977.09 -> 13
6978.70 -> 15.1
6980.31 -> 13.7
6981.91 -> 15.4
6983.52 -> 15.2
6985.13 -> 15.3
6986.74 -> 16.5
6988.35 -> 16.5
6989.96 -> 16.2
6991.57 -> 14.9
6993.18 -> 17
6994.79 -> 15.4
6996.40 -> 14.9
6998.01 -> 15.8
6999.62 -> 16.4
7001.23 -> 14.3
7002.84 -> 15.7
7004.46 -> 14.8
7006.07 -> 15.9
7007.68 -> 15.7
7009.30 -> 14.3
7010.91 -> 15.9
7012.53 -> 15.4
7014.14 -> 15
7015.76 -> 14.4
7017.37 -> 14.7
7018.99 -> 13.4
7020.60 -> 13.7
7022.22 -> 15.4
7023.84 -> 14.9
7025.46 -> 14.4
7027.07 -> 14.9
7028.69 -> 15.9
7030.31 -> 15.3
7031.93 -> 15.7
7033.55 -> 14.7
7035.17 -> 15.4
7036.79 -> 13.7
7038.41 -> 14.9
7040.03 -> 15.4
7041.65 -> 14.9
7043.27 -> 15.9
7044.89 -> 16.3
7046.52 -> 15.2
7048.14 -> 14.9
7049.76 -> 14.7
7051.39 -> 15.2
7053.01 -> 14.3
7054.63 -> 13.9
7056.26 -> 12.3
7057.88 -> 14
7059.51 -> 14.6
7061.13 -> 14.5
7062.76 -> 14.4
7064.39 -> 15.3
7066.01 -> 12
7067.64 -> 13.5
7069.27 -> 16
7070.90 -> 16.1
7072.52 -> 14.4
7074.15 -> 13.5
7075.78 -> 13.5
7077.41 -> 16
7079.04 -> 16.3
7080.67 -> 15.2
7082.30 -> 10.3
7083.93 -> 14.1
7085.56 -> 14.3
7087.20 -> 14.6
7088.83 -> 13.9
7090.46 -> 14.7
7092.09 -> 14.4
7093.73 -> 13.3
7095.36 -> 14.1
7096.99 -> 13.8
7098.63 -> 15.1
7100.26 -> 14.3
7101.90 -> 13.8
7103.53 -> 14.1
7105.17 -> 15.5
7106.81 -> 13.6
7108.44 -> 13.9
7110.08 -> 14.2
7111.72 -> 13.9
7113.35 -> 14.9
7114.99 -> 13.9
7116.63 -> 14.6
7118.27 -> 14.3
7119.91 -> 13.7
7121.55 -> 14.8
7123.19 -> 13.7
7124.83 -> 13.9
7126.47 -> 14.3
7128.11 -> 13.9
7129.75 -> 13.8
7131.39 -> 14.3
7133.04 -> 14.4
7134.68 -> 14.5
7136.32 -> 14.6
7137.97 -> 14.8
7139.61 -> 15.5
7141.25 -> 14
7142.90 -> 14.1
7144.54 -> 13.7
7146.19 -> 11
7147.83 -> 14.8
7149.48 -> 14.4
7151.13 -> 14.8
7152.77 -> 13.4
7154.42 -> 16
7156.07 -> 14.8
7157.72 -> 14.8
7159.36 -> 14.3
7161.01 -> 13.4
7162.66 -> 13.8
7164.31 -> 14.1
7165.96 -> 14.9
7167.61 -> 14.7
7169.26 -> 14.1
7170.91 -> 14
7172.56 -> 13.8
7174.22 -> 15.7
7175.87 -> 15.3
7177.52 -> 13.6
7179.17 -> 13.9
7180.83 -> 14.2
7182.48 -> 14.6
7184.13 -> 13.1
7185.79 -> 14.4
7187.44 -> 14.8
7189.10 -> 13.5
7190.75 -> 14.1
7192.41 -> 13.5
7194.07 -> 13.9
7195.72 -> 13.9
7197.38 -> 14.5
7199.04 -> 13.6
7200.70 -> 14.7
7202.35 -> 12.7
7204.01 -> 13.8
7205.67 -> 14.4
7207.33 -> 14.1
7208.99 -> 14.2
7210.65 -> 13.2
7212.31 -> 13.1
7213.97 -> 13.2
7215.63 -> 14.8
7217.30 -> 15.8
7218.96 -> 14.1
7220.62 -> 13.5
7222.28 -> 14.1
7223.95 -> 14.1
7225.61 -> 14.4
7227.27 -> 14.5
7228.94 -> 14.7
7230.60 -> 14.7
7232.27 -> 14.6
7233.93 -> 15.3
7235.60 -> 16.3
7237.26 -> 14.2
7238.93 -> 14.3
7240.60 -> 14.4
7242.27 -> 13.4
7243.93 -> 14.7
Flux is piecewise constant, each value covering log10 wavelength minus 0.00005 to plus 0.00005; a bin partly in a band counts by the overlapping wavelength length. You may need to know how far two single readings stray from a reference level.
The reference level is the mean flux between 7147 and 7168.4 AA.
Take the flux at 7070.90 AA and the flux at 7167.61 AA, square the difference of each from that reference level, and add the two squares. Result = 2.7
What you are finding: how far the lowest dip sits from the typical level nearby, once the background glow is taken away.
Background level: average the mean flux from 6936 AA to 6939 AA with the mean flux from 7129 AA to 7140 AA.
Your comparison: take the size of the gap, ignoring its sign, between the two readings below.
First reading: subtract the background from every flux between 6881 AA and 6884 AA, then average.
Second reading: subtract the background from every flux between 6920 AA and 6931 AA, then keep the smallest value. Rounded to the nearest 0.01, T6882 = 0.95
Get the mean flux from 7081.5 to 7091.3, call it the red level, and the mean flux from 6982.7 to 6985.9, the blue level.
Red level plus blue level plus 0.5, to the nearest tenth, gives 29.4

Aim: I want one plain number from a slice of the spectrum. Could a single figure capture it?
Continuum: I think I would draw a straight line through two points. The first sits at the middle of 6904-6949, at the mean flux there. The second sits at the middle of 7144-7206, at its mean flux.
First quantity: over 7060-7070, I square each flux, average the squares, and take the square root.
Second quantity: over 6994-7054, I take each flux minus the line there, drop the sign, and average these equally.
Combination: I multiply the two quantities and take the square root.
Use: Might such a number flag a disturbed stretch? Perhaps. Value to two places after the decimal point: 3.14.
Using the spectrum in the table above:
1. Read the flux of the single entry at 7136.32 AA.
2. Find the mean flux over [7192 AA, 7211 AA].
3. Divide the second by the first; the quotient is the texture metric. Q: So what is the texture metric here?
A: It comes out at 0.95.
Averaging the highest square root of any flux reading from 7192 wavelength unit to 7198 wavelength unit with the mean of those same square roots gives 3.77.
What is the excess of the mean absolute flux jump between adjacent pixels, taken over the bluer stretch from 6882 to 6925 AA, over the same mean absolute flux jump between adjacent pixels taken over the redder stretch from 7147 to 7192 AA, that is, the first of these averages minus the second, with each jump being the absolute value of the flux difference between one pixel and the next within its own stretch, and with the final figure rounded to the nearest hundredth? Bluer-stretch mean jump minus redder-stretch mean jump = -0.08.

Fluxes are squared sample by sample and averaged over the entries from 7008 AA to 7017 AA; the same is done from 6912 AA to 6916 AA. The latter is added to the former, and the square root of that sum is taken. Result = 21.2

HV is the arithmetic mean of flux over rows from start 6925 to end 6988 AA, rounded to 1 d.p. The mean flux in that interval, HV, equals 14.8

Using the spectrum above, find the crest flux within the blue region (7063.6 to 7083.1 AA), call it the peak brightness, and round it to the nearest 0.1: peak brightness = 16.3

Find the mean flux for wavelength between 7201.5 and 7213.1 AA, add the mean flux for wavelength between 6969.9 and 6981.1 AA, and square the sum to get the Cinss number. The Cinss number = 786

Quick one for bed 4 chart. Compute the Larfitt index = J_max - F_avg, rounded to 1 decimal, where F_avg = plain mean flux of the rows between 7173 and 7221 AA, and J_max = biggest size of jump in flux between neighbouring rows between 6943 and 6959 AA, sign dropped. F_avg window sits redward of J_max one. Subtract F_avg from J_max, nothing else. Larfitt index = -12.3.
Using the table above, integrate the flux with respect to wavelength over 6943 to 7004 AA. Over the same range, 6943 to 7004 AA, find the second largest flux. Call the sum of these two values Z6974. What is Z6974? 929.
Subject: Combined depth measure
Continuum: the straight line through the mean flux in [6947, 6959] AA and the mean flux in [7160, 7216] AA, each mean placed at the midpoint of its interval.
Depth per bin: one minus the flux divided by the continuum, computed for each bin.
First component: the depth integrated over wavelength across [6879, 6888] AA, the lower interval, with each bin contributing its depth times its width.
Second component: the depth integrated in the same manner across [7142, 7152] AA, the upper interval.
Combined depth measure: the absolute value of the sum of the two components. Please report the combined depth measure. 0.24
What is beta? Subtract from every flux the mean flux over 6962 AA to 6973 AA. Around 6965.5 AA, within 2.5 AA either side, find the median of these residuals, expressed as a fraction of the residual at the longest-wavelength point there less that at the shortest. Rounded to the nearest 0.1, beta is -0.6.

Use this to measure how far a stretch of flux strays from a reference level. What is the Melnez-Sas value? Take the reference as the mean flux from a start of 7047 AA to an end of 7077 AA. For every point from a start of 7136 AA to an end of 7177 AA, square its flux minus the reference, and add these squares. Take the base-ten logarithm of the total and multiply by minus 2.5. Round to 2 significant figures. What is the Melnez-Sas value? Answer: -3.4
